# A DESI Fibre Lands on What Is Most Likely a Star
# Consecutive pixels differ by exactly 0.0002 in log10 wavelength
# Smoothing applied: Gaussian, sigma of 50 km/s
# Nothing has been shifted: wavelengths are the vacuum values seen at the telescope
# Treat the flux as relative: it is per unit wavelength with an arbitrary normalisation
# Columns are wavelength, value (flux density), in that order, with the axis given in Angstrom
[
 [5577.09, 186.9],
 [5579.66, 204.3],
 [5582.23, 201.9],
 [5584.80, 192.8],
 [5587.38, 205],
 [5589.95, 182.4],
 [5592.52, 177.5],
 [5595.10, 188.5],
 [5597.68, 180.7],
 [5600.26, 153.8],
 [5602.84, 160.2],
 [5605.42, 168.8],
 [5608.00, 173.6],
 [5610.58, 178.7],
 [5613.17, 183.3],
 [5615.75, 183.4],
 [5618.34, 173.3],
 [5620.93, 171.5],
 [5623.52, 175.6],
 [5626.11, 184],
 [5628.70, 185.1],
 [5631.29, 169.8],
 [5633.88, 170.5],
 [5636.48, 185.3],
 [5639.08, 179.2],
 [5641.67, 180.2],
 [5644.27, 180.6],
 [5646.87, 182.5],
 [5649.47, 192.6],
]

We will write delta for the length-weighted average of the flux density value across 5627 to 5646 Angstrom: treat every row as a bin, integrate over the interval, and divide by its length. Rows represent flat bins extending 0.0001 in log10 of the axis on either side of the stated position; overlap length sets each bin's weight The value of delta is 179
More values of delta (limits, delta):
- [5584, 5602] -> 182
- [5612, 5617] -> 184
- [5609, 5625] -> 178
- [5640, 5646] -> 181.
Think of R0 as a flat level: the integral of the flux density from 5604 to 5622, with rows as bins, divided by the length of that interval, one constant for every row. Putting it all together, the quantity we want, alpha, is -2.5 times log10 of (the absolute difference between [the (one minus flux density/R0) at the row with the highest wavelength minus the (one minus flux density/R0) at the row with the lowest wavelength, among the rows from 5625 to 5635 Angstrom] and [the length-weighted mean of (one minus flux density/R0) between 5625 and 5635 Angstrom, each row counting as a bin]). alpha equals 2.7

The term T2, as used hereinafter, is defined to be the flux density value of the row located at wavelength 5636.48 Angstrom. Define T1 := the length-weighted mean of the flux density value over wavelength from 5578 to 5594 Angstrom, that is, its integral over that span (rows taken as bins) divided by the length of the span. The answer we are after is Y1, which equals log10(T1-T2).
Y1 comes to 0.93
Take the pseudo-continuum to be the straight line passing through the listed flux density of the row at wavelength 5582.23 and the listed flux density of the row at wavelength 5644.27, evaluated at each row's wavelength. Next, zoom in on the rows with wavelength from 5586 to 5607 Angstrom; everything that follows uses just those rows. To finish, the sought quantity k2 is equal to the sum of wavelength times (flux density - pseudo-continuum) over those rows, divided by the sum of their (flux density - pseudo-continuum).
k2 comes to 5599.4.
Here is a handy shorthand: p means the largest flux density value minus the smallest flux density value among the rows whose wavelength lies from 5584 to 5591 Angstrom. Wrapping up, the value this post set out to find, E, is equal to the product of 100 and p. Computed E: 2260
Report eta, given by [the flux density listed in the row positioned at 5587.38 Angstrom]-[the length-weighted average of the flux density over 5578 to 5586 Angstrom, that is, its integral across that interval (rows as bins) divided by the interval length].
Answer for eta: 6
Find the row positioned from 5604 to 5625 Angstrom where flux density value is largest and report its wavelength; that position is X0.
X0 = 5615.75 Angstrom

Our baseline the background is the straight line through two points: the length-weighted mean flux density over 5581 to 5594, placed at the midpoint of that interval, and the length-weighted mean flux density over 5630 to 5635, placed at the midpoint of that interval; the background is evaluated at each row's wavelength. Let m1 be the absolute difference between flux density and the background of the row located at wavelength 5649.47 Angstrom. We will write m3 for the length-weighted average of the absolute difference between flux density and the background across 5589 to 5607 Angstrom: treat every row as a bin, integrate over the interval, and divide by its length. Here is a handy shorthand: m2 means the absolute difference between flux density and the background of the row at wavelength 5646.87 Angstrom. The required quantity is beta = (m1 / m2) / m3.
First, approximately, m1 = 30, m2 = 19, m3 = 14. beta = 0.11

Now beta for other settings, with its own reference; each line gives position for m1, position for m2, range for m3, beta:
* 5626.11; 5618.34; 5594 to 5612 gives 0.23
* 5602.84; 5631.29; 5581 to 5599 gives 3.37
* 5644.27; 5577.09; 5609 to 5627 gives 0.37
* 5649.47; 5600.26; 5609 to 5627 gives 0.22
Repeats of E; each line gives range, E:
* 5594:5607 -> 3470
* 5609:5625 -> 1190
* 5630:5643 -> 1550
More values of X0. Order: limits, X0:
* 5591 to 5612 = 5595.10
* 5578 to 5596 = 5587.38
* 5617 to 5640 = 5636.48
